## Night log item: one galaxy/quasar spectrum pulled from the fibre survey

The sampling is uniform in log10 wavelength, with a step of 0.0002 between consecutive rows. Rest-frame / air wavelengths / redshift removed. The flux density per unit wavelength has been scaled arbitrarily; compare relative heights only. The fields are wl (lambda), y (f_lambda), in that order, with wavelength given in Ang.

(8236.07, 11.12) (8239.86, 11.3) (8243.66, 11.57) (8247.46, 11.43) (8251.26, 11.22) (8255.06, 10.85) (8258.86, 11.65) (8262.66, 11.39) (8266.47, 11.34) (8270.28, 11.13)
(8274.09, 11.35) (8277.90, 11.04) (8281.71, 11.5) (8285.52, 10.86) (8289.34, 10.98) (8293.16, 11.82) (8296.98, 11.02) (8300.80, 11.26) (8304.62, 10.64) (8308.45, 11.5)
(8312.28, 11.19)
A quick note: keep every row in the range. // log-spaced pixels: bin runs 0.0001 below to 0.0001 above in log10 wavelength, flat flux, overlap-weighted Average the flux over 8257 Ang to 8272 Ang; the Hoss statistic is 11.4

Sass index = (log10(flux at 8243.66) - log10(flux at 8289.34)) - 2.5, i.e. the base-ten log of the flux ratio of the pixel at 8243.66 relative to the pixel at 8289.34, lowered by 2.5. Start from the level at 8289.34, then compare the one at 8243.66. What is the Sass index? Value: -2.477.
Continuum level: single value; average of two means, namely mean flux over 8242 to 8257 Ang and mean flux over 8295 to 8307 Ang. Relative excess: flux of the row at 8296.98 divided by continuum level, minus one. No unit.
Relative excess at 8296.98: -0.01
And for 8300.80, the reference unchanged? 0.01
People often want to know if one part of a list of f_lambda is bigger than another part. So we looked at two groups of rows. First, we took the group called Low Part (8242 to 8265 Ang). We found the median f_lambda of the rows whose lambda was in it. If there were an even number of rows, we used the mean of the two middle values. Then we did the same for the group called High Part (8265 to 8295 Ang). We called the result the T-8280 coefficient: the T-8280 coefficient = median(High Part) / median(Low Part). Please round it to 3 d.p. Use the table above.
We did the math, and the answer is 0.985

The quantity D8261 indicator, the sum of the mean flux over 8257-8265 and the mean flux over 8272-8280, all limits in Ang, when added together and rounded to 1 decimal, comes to 22.7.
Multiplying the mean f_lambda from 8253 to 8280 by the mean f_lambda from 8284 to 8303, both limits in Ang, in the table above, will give 126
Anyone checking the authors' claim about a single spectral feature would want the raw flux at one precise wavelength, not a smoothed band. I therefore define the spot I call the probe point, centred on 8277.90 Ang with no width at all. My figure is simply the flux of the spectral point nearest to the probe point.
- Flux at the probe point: 11.04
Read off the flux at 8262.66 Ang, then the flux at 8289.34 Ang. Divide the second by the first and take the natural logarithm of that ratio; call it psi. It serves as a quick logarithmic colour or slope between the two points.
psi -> -0.037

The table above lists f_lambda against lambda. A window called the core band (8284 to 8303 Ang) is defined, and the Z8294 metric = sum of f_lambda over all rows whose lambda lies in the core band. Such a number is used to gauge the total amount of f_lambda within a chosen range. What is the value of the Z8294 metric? 56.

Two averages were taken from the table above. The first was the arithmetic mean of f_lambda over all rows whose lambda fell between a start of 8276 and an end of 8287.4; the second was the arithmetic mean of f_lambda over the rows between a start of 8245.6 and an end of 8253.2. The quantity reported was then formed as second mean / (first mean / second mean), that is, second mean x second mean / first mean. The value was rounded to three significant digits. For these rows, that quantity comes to 11.5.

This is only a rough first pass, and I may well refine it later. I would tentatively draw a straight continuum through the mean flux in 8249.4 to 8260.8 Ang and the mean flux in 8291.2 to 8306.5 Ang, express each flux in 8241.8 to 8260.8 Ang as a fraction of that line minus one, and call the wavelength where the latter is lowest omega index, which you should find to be 8255.06 Ang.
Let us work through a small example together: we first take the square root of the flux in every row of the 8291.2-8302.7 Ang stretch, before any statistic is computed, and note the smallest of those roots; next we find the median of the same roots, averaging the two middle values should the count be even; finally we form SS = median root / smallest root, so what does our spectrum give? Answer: 1.01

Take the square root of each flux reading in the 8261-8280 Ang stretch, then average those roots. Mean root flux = 3.354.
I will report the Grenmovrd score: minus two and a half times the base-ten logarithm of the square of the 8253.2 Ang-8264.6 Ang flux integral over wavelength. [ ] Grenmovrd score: -10.55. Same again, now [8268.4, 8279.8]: -10.53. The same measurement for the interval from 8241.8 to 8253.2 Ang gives -10.57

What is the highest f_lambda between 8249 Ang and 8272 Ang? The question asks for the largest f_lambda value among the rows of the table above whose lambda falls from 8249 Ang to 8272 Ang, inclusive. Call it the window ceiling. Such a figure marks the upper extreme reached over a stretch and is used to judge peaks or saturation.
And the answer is 11.65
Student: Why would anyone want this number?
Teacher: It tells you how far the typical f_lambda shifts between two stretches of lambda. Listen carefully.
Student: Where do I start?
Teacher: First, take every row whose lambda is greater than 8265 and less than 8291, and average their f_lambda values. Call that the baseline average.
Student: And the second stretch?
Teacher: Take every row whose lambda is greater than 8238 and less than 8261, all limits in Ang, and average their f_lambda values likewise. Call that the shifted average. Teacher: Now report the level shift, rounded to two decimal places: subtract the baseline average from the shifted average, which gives 0.17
